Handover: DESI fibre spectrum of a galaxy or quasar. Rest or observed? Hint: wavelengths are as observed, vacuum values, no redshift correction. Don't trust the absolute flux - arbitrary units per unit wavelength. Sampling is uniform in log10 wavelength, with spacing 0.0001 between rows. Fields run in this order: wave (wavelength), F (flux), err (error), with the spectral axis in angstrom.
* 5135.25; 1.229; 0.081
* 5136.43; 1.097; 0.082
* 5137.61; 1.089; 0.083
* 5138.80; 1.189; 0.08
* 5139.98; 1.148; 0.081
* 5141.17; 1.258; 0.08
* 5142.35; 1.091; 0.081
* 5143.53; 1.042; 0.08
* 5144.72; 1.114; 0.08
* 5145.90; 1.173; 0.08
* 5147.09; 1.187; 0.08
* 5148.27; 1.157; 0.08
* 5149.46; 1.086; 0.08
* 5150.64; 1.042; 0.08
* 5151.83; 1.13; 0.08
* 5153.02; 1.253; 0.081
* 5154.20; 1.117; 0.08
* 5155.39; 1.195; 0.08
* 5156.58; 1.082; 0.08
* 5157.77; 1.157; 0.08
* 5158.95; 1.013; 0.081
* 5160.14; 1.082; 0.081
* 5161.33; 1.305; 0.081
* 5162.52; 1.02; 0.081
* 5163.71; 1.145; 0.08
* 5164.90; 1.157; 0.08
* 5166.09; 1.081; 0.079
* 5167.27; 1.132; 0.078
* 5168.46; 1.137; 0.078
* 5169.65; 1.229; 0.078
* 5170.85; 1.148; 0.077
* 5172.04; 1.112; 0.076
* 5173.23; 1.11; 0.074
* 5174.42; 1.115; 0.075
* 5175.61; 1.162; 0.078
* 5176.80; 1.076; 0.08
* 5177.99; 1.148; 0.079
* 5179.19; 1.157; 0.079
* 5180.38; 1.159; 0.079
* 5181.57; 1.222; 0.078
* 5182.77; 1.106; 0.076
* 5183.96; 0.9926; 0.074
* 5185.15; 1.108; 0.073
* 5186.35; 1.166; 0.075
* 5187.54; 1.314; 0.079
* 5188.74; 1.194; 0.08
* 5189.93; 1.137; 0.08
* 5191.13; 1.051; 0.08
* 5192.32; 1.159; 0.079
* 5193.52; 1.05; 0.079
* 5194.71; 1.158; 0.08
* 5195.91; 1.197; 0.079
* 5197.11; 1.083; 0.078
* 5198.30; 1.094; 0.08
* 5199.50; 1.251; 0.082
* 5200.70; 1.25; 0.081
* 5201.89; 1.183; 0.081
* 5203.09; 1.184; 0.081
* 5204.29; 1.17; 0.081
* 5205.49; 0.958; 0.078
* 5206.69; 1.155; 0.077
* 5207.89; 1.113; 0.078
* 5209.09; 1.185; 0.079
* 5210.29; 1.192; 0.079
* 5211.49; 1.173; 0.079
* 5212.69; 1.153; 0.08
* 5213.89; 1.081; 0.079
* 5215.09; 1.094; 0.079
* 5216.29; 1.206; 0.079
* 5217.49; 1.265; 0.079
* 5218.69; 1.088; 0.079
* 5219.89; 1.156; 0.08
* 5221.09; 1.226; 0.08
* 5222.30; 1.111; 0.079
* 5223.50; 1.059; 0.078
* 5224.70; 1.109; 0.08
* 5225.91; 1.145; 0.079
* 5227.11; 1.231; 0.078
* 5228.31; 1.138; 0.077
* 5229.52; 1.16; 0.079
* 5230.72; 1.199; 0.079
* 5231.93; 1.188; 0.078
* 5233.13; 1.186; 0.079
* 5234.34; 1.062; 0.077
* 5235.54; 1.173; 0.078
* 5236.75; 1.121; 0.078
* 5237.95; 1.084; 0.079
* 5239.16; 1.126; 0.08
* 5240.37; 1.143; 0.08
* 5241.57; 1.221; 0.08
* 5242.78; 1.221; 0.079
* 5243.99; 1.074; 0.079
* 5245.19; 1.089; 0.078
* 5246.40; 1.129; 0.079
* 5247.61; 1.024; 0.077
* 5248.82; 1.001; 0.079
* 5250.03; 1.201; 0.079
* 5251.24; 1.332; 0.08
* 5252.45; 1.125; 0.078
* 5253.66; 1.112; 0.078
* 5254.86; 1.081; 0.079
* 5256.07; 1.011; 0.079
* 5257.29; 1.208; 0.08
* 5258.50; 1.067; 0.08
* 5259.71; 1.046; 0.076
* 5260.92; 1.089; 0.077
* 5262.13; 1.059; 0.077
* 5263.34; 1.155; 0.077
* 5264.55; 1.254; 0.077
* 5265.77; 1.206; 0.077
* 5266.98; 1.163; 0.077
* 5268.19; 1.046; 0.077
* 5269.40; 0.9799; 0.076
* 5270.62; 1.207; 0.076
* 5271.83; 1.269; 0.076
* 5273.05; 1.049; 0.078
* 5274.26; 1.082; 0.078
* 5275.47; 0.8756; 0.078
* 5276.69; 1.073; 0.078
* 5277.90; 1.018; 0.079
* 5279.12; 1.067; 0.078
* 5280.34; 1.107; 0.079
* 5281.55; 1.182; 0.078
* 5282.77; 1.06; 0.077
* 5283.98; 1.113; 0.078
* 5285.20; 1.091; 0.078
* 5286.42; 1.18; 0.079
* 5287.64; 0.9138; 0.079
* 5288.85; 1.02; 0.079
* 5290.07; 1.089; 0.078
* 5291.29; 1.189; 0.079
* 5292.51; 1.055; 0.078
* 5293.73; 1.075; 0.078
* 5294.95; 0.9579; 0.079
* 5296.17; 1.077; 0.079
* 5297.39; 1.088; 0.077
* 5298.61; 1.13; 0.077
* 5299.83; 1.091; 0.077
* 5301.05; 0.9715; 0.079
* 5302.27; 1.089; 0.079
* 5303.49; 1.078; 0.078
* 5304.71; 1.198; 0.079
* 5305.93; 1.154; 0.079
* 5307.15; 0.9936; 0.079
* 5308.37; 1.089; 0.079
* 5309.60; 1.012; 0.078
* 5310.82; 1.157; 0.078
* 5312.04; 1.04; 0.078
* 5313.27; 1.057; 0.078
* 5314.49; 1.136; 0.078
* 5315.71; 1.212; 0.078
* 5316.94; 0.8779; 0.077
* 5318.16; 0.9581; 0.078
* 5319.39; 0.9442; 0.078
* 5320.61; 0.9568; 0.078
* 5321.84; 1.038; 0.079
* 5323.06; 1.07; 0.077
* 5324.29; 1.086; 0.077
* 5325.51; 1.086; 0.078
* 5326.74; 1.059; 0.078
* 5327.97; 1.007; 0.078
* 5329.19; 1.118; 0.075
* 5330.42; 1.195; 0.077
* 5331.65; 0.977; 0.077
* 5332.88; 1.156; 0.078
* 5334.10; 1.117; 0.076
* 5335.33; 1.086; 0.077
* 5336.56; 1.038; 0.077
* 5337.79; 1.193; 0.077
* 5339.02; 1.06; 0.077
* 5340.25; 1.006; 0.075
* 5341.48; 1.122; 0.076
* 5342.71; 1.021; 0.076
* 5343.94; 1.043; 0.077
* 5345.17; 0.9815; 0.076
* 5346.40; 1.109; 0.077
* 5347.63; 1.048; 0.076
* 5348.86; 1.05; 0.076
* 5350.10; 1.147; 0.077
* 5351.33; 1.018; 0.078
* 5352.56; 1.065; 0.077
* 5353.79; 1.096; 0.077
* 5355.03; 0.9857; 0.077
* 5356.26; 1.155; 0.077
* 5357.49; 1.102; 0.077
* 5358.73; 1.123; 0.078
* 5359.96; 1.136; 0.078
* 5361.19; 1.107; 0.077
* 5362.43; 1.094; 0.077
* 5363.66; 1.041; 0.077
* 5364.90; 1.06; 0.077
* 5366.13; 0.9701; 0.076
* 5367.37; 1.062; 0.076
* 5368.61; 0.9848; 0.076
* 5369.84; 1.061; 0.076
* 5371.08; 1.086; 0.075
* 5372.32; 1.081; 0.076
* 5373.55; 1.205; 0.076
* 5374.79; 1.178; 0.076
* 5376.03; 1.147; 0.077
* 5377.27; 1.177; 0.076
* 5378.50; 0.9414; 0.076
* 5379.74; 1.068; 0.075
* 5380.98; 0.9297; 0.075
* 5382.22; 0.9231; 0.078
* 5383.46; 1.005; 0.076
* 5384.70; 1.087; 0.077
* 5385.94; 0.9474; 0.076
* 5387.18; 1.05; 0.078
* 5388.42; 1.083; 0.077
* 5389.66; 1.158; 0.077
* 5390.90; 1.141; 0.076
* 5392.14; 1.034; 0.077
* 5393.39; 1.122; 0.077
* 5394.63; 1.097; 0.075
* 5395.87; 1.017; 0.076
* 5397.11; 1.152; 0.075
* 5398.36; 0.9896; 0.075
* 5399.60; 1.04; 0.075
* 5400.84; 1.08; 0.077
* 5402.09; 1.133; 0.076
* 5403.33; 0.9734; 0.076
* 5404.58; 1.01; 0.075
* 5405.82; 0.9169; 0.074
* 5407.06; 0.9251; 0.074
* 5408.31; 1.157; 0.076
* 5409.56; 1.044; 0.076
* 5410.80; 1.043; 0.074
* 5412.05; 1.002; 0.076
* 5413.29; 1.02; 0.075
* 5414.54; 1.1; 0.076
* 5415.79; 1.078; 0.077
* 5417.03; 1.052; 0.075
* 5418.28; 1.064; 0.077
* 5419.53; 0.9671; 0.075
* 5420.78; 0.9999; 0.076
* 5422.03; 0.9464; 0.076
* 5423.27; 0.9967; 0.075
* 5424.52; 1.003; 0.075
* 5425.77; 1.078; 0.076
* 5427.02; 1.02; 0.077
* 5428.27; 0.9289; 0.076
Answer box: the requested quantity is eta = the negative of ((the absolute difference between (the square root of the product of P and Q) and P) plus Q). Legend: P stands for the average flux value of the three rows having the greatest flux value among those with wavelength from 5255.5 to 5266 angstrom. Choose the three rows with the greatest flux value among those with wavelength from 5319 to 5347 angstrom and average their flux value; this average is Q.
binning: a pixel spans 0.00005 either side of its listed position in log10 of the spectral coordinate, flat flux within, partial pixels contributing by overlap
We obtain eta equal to -1.20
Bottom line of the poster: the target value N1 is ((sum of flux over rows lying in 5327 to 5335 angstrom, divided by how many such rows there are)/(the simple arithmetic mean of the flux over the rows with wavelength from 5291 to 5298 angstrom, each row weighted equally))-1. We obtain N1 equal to 0.02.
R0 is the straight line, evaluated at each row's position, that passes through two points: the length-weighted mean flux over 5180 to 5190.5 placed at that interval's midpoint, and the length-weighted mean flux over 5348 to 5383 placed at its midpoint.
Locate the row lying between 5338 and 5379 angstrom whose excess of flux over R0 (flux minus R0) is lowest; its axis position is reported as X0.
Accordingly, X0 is 5378.50 angstrom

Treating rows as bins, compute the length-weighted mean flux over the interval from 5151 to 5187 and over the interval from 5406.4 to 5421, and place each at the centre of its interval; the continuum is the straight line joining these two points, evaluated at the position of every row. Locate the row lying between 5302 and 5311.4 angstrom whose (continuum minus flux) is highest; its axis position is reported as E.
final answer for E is 5307.15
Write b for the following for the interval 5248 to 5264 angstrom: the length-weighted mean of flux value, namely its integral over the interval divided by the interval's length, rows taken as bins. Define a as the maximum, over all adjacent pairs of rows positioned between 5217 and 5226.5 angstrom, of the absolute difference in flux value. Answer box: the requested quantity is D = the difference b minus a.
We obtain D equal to 0.94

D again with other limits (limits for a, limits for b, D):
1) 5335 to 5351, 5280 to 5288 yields 0.94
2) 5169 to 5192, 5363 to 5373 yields 0.90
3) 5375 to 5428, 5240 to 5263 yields 0.88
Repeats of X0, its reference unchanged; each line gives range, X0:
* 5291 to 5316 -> 5294.95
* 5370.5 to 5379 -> 5378.50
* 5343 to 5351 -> 5345.17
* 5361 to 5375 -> 5366.13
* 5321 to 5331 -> 5327.97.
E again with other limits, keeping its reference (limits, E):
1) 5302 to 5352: 5316.94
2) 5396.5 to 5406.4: 5405.82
